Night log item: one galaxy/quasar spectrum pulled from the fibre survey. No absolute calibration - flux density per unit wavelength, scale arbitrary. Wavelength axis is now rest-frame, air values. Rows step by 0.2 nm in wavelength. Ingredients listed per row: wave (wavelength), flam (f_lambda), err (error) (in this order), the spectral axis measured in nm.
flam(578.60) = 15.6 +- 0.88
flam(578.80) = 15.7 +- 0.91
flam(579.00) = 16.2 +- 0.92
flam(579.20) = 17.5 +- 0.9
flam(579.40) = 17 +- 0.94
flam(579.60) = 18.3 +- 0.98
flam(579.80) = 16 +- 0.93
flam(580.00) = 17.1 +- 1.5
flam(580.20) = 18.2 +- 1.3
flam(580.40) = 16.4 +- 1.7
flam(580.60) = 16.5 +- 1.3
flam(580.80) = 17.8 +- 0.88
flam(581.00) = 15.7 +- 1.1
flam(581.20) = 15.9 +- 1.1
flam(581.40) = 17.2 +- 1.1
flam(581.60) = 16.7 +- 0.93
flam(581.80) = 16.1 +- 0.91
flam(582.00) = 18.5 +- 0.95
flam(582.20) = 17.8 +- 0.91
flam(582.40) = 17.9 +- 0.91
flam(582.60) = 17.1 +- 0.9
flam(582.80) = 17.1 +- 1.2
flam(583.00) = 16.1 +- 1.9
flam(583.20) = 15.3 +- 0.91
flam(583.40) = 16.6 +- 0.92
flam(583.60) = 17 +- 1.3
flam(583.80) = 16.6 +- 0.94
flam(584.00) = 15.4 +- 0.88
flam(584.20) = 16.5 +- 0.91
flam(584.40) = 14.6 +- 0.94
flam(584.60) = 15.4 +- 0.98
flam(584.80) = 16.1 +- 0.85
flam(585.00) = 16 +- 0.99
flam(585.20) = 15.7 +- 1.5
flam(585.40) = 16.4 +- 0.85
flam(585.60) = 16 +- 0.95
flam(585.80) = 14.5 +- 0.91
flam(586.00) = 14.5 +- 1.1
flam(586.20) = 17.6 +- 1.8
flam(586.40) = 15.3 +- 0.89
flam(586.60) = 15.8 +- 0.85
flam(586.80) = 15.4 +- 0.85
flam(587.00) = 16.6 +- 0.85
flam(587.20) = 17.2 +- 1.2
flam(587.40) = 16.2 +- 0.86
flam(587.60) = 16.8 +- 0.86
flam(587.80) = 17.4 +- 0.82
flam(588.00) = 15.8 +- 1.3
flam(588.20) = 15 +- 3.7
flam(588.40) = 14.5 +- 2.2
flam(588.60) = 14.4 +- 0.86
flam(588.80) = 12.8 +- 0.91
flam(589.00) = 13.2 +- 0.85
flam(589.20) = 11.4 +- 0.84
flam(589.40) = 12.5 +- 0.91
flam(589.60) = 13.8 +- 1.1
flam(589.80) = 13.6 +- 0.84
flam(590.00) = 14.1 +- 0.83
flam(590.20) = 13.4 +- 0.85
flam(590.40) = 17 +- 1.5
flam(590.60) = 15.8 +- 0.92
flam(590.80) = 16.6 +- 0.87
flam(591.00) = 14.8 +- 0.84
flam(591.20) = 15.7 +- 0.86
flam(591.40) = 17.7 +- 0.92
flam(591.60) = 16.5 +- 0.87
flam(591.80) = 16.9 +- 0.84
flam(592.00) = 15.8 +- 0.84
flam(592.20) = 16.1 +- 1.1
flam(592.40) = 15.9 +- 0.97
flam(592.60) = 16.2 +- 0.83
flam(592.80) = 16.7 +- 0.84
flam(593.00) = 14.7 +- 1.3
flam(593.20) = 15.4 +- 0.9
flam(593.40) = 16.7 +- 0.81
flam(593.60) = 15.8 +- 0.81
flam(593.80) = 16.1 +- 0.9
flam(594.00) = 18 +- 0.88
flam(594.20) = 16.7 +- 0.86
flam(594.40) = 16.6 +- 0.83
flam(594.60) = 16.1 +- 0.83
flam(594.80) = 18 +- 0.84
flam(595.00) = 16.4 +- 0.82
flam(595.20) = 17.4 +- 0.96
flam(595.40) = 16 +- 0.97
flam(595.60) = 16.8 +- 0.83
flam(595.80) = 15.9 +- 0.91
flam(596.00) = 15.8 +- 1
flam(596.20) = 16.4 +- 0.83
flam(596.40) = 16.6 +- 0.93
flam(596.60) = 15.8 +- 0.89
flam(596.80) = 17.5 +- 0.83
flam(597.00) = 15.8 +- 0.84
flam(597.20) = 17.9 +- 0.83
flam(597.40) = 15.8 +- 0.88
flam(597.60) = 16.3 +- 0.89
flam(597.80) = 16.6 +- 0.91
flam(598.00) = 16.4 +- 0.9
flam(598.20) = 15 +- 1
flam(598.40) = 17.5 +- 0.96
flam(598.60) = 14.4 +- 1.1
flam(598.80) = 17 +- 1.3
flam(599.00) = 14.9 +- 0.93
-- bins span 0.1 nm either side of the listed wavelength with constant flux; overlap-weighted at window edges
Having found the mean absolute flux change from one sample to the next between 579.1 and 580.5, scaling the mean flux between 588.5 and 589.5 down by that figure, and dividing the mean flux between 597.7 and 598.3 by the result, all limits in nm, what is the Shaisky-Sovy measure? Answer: 1.68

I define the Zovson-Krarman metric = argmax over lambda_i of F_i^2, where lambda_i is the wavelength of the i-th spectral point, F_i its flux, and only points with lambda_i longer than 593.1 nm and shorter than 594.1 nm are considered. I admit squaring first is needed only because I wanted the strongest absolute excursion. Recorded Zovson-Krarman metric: 594.00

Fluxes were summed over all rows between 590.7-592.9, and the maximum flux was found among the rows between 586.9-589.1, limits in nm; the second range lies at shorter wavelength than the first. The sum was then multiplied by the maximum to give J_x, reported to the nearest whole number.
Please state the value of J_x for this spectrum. 3113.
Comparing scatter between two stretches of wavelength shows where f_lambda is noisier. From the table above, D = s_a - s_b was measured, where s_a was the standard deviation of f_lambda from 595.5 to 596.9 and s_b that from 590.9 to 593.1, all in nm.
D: -0.25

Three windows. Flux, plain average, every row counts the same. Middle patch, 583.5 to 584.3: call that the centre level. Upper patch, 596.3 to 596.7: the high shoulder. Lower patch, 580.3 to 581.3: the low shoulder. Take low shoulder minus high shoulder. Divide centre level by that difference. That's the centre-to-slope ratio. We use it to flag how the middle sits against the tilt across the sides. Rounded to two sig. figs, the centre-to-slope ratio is 63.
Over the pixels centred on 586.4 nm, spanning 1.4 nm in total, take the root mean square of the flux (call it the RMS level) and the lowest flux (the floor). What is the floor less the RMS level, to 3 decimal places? -1.206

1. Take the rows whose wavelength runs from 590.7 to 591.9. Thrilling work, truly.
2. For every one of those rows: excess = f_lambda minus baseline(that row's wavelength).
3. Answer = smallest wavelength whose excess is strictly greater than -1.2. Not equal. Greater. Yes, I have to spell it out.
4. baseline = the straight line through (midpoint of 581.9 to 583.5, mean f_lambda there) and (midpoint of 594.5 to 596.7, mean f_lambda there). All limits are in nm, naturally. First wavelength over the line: 590.80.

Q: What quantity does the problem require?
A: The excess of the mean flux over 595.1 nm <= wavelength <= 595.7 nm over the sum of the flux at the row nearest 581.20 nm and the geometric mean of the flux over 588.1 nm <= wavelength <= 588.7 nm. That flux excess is -14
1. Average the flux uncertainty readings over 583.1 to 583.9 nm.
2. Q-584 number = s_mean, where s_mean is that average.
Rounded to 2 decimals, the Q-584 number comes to 1.02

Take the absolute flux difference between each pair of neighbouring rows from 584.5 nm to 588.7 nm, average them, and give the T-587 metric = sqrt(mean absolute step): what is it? 0.92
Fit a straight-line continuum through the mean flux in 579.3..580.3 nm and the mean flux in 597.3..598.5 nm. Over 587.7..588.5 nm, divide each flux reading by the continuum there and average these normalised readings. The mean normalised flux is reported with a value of 0.93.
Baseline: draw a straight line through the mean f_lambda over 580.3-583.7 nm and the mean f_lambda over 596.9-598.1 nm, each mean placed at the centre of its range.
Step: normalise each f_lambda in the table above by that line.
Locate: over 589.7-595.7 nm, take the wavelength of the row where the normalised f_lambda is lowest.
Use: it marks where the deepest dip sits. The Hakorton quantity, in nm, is 590.20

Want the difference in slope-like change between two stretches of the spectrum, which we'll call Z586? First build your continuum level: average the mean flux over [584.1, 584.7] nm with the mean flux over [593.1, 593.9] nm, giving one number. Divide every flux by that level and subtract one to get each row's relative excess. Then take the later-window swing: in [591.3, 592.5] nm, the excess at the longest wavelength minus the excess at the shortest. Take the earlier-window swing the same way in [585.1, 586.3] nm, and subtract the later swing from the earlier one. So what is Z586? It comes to 0.23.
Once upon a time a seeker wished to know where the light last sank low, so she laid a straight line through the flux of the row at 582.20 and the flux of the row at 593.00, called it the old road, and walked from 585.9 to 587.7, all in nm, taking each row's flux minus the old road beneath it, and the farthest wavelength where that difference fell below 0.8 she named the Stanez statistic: 587.60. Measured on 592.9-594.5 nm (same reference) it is 593.20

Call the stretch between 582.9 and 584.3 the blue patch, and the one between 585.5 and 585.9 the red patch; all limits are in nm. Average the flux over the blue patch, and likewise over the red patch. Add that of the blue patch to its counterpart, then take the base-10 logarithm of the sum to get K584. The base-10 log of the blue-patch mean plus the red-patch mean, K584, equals 1.50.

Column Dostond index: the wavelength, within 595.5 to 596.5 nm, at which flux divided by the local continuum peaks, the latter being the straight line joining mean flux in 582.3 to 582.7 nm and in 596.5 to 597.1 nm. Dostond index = 595.60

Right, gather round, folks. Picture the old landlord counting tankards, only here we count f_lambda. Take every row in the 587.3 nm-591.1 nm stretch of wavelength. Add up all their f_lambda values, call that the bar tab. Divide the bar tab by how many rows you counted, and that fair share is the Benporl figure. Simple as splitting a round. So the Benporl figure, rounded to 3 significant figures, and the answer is 14.7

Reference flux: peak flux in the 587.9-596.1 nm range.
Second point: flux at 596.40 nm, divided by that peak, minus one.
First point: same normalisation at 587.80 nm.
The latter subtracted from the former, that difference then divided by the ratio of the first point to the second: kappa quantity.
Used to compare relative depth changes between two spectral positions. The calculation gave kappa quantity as -0.10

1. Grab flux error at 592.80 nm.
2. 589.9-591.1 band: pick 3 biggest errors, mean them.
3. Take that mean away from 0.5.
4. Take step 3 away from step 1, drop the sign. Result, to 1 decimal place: 1.4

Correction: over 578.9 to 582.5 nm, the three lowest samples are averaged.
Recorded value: 15.9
